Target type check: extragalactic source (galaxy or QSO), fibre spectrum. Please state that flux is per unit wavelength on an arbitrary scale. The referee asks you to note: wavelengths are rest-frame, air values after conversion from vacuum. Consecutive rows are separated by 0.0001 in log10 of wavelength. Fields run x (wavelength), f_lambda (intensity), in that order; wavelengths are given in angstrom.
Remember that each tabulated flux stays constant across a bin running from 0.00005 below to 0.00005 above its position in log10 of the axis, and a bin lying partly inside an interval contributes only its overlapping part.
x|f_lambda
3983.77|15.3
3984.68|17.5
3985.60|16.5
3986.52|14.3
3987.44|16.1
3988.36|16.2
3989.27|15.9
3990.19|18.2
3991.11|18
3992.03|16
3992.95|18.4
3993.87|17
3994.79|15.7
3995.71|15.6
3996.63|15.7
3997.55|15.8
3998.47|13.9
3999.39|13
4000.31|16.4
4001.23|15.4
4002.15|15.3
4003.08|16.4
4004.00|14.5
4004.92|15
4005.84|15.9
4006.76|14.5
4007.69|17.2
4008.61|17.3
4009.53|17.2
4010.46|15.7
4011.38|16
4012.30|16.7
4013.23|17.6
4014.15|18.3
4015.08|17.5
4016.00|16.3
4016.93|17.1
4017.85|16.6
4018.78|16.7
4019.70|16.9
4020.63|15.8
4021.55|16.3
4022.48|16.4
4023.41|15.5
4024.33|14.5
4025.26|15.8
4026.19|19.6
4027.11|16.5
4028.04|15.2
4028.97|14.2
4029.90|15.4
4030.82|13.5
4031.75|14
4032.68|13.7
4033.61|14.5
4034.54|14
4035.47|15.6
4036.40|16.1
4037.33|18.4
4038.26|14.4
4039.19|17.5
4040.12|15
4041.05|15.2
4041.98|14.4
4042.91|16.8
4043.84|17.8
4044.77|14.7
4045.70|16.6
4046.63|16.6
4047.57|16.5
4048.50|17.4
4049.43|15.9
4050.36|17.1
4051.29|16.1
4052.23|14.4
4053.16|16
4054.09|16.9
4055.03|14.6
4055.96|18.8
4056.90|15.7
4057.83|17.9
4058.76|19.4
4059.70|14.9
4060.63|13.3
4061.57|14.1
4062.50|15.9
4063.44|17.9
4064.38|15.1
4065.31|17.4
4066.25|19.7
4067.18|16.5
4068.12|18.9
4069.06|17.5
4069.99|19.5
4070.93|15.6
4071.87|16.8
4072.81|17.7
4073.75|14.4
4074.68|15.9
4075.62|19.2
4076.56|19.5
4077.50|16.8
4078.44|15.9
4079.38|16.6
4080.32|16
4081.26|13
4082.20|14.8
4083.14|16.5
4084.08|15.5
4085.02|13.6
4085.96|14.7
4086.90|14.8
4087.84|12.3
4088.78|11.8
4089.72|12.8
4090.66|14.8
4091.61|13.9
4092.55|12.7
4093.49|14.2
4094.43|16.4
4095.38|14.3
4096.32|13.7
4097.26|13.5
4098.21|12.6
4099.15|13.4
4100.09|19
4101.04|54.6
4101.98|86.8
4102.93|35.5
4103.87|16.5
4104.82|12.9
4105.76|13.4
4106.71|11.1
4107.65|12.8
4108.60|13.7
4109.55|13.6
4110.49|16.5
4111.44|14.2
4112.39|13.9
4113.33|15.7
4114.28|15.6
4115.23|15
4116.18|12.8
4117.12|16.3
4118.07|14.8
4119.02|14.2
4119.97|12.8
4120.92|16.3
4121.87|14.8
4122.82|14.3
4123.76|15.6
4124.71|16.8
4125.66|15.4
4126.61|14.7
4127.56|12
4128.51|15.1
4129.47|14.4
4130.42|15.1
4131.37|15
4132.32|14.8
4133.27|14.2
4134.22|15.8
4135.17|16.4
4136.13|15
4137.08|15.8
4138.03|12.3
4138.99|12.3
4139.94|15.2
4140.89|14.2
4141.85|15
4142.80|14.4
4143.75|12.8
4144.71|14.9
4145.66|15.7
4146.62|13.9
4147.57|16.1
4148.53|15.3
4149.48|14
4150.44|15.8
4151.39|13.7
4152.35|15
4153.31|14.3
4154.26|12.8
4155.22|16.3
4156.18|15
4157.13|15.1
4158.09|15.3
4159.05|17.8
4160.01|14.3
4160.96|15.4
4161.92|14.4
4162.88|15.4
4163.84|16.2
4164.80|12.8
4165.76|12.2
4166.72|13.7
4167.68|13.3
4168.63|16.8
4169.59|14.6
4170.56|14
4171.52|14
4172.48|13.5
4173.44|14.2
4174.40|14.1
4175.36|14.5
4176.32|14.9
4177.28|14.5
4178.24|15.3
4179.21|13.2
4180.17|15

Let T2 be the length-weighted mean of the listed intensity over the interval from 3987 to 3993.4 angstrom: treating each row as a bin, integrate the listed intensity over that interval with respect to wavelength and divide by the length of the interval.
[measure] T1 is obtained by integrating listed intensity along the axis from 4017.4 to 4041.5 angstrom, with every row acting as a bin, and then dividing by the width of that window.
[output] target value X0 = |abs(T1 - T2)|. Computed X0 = 1.3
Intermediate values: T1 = 15.7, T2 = 16.98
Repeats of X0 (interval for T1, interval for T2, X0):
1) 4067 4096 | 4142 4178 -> 0.9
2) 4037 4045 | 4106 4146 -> 1.5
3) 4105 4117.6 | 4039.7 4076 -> 2.3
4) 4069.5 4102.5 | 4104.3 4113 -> 4.8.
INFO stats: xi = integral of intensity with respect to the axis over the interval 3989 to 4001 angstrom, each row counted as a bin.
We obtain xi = 193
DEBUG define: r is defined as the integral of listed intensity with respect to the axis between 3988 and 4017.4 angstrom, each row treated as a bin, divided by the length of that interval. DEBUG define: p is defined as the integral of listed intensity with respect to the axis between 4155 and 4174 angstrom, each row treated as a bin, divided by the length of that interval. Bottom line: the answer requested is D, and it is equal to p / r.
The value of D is 0.90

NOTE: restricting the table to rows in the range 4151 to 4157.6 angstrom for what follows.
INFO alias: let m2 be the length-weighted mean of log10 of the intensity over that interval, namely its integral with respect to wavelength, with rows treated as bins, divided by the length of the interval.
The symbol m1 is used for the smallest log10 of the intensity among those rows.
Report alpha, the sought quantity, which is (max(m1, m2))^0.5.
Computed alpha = 1.08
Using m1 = 1.11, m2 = 1.16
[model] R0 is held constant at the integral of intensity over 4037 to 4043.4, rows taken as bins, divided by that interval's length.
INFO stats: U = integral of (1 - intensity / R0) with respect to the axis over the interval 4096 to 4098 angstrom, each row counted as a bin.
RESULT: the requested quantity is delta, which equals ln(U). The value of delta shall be -1.2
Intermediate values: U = 0.31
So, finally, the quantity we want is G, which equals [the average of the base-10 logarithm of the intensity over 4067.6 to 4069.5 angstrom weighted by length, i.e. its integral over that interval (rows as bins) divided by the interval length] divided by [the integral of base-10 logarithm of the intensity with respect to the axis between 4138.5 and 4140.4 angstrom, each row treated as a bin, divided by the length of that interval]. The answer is 1.11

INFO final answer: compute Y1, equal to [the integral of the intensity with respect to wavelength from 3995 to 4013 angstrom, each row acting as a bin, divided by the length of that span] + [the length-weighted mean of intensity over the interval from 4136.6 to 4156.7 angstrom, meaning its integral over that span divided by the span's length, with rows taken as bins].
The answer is 30.2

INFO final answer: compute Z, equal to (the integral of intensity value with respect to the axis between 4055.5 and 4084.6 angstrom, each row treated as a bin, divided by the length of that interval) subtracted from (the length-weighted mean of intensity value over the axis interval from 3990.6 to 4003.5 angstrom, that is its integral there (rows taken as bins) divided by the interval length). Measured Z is -0.8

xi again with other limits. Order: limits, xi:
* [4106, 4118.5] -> 179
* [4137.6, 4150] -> 178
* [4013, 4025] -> 199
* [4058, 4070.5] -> 212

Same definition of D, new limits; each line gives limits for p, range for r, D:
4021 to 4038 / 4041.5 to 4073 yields 0.93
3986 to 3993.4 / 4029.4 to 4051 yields 1.06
